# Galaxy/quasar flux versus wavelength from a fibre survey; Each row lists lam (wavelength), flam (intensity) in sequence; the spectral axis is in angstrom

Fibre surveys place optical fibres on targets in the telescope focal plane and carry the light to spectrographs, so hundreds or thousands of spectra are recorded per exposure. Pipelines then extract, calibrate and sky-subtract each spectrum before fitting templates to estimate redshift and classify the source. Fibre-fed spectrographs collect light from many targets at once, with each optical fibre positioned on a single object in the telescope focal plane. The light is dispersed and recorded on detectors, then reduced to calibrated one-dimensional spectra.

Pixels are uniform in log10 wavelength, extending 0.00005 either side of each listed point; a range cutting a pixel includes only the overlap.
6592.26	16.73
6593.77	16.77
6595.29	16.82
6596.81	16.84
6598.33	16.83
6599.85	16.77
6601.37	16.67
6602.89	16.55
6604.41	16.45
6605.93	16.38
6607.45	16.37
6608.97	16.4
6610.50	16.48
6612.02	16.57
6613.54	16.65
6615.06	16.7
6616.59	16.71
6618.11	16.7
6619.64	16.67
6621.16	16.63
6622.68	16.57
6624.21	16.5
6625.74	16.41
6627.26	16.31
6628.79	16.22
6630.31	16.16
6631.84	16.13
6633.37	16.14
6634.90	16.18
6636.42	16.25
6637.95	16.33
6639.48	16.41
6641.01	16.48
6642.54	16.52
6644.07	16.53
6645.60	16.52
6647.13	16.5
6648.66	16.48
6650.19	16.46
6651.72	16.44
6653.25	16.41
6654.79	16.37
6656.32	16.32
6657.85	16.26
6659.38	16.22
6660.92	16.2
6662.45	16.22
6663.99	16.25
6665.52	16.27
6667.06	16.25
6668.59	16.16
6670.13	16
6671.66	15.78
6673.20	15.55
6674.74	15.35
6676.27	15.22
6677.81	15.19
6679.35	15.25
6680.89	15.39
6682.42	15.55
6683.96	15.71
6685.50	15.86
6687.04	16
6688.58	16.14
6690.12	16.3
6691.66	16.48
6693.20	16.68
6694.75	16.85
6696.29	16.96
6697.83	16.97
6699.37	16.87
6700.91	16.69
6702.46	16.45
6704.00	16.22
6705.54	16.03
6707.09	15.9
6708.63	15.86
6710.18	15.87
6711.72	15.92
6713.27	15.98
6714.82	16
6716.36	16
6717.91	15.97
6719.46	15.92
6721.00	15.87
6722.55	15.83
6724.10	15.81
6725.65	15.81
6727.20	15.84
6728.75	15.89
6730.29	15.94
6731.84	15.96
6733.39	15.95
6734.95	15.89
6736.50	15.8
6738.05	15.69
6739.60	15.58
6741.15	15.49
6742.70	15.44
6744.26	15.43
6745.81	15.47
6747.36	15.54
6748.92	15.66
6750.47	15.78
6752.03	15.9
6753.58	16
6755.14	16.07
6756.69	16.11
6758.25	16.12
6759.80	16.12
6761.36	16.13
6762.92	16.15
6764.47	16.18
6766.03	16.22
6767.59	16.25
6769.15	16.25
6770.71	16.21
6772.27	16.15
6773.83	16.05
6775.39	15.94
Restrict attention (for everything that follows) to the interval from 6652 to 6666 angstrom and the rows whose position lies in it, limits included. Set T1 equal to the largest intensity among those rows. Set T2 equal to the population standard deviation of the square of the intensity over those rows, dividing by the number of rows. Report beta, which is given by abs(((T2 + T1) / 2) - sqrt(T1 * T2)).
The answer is 3.3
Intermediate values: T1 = 16.41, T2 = 2.2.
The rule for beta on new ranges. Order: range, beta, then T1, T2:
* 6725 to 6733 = 3.5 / 15.96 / 1.8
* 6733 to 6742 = 1.5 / 15.95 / 5.1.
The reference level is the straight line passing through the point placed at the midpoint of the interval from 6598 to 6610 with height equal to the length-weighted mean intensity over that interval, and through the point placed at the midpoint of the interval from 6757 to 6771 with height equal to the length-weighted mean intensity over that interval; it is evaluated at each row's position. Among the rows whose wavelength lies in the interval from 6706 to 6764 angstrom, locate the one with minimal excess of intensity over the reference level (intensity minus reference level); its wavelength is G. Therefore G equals 6744.26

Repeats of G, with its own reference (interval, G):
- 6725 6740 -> 6739.60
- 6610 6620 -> 6610.50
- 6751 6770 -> 6752.03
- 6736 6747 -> 6744.26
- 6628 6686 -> 6677.81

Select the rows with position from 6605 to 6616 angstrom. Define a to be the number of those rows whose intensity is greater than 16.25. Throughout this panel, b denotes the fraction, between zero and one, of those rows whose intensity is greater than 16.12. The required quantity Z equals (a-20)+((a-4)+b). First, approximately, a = 7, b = 1.0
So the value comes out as -9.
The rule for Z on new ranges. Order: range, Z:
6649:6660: -11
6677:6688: -24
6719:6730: -24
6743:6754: -24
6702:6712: -22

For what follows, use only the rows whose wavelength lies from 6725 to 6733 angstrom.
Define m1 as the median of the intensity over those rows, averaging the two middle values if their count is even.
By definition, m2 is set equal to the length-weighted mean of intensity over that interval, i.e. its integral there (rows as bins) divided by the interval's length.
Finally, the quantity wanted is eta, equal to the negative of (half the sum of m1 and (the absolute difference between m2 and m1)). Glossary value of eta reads -7.95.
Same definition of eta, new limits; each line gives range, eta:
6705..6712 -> -7.95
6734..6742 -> -7.85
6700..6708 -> -8.13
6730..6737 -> -7.99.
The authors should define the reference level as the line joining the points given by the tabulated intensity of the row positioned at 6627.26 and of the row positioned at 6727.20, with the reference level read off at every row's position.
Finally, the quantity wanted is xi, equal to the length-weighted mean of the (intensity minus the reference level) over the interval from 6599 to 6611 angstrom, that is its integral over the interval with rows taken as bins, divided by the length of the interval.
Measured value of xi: 0.10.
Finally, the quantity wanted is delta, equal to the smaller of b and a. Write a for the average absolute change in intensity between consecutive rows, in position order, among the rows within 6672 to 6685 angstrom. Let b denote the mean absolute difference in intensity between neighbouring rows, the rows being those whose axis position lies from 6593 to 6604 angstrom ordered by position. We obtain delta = 0.060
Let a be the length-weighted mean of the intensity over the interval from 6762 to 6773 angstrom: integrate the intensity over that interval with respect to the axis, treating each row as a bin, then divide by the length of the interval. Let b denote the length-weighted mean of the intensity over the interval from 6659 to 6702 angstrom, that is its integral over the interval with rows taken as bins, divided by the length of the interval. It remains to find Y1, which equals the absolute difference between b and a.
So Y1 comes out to 0.11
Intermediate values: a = 16.2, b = 16.1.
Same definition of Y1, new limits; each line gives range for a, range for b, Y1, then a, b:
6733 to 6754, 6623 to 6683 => 0.46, 15.7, 16.1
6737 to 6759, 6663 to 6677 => 0.14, 15.7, 15.9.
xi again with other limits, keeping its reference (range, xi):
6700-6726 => 0.11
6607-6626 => 0.21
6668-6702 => 0.01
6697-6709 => 0.44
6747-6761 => 0.23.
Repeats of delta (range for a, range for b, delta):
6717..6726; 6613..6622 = 0.028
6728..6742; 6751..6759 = 0.055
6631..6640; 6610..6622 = 0.044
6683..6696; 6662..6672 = 0.090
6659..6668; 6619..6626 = 0.022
